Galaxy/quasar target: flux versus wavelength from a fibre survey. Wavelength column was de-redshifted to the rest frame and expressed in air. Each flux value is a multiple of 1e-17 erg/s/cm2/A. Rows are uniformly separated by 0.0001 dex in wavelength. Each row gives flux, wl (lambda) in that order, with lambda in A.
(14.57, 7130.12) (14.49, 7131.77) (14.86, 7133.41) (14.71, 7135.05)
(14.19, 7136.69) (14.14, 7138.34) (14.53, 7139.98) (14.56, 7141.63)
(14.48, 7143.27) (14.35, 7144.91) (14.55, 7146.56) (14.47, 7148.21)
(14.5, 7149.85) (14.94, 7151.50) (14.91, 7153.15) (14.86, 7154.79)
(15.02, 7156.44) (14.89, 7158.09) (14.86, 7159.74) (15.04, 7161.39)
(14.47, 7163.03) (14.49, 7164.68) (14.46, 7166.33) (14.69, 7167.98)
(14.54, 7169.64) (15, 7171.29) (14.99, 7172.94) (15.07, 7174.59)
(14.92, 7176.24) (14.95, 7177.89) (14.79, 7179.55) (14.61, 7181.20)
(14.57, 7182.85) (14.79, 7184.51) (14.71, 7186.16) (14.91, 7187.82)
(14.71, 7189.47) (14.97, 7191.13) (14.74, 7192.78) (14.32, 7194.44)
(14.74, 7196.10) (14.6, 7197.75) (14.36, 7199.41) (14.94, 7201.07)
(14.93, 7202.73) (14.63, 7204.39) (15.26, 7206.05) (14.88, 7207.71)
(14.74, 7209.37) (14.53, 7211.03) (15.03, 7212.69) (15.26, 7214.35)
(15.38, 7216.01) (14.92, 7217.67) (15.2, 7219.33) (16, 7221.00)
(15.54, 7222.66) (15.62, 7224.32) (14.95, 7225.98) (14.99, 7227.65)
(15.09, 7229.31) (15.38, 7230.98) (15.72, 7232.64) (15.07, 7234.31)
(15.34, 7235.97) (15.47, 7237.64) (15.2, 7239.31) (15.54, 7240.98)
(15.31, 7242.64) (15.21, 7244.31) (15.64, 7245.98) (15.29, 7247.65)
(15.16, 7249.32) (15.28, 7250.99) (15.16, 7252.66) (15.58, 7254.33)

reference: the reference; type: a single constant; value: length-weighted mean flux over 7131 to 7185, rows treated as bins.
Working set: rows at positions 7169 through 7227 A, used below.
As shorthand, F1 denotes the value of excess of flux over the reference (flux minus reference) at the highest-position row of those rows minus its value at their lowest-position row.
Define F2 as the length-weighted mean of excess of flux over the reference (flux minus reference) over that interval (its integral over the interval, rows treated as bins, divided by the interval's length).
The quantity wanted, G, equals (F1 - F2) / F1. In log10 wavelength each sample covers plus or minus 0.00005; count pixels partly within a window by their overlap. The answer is 0.44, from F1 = 0.41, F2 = 0.23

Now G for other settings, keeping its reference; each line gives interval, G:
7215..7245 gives 4.77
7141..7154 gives 1.26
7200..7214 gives -1.05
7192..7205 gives 0.72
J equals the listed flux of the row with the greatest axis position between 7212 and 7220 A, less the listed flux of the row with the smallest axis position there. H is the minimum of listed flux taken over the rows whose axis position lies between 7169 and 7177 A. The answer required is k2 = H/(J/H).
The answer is 1244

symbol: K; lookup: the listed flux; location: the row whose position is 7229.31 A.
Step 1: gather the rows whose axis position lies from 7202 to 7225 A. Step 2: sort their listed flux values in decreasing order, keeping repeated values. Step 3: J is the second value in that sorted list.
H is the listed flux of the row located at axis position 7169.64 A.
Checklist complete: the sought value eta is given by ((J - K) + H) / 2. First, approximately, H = 14.54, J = 15.62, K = 15.09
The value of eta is 7.5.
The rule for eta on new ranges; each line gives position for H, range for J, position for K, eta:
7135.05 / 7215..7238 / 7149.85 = 8.0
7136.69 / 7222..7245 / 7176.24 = 7.4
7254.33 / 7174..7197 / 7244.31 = 7.7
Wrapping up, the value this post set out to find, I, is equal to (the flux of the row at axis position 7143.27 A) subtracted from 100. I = 85.5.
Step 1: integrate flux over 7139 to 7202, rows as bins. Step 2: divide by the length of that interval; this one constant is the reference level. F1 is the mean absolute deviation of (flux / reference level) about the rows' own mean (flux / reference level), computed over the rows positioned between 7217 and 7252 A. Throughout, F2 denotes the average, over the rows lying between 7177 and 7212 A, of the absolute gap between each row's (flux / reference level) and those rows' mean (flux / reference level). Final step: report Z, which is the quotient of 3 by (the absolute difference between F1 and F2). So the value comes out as 793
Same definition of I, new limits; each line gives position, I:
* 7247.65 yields 84.7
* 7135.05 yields 85.3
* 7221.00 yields 84.0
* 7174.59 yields 84.9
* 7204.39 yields 85.4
